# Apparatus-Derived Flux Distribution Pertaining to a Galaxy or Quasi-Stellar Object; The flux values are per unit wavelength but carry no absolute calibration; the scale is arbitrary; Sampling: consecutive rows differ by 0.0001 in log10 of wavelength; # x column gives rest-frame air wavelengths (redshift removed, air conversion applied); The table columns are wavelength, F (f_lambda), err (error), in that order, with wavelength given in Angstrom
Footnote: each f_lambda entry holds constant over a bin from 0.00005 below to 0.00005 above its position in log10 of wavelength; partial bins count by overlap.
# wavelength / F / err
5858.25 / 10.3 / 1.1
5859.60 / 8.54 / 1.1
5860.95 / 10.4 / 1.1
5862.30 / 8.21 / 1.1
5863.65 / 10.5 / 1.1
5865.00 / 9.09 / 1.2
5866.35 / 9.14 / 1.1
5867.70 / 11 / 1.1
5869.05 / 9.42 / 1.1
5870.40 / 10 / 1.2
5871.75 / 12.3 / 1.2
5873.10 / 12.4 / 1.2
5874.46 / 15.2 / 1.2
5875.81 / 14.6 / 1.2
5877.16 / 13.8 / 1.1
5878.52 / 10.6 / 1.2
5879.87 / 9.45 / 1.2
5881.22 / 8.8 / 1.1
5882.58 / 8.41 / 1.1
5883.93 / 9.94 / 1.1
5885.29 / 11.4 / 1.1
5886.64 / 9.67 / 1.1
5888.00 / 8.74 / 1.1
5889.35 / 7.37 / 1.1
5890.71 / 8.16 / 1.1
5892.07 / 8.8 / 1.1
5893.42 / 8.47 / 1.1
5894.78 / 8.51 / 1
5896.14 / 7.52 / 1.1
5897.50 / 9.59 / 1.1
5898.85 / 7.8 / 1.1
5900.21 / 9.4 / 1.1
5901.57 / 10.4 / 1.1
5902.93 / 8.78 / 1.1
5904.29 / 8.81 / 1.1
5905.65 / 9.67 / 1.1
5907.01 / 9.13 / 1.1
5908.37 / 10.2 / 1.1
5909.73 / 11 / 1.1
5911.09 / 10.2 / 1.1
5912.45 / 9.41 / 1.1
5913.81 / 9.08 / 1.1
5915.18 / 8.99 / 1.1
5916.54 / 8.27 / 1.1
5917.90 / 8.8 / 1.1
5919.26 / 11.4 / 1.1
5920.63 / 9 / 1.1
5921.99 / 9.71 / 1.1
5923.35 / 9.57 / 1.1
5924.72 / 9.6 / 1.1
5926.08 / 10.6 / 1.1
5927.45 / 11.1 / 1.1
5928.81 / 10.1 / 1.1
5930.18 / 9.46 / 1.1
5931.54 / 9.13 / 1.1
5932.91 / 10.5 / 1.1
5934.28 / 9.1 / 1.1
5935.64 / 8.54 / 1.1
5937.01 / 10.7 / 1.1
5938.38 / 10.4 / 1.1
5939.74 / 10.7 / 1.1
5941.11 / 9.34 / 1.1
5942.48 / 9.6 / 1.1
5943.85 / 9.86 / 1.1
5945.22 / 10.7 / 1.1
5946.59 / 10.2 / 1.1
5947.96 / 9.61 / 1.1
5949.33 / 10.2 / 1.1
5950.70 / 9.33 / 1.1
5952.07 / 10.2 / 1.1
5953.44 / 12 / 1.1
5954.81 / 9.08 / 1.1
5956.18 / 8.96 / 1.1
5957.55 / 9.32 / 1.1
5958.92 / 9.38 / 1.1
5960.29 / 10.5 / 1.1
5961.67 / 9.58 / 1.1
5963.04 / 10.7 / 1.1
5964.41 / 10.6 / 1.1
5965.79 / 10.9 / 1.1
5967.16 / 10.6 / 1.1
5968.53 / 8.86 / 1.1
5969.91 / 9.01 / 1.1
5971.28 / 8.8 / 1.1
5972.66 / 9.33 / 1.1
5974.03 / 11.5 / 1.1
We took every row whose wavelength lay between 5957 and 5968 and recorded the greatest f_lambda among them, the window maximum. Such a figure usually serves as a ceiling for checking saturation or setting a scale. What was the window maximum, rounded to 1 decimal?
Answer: 10.9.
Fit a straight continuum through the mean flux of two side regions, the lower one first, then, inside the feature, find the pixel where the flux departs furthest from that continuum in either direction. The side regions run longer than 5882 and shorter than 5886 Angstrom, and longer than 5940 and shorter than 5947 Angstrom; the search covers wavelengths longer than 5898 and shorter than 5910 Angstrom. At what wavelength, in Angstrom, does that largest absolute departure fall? 5898.85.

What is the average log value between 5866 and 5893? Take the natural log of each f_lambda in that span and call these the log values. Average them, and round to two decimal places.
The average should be 2.33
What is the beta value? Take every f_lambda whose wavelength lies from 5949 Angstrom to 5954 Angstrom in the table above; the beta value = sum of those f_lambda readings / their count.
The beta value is 10.4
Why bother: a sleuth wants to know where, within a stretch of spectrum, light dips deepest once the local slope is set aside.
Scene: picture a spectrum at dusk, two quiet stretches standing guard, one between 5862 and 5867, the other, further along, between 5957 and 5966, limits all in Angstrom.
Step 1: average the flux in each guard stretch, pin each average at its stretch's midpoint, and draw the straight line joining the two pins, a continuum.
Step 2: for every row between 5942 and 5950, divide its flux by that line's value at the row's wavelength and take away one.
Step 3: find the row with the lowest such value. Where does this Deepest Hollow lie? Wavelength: 5947.96 Angstrom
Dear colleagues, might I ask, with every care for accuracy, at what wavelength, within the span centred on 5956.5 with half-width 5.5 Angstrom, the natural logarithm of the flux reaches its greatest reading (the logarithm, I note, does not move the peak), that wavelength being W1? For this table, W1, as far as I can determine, 5953.44 Angstrom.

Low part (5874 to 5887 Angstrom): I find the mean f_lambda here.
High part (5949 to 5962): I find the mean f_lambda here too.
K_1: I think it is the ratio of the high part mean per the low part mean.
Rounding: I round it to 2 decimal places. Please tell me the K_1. 0.88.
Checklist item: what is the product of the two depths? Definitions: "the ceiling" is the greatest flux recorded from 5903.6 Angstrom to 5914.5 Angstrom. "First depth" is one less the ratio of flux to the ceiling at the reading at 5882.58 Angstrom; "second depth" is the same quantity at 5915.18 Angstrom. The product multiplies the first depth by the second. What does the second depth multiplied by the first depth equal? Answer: 0.043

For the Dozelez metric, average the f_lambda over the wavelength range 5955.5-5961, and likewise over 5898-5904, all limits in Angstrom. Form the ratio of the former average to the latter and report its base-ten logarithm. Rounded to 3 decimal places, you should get 0.021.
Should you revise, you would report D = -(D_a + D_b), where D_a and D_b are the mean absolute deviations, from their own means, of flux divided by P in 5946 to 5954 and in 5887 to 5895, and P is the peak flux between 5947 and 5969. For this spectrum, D -0.080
